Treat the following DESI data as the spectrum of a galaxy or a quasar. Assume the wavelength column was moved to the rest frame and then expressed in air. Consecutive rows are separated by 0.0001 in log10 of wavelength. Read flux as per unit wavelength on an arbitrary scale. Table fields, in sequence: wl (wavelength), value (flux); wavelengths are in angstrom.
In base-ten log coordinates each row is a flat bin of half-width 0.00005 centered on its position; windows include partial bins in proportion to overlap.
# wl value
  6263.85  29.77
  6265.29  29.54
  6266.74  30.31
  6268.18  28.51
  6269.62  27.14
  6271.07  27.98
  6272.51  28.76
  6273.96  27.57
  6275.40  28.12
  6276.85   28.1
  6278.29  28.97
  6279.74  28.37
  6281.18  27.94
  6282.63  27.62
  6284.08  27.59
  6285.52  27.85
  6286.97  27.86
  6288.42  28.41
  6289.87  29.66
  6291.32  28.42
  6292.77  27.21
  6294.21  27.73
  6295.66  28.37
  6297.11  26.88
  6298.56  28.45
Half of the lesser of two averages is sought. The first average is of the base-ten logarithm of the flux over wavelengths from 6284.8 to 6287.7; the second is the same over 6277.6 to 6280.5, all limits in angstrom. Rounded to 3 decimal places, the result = 0.722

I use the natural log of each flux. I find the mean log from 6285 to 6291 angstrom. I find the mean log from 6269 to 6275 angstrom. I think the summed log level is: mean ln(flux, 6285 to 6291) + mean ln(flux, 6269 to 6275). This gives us 6.67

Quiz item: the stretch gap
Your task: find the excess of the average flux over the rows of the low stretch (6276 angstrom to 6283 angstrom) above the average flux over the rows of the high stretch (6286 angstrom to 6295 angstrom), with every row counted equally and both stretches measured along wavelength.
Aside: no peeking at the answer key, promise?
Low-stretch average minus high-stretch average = 0.0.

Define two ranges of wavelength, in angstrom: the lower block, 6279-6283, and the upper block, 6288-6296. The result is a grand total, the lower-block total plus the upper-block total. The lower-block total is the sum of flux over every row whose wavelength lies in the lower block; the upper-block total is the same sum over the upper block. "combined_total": 254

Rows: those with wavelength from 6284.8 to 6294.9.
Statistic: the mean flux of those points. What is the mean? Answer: 28.2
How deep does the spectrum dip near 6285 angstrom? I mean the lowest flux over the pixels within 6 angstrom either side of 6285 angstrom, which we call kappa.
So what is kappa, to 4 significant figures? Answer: 27.59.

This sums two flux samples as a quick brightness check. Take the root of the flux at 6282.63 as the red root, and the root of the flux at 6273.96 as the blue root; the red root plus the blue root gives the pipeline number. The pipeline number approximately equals 10.5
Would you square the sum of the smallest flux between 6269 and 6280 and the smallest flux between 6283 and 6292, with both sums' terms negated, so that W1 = 2995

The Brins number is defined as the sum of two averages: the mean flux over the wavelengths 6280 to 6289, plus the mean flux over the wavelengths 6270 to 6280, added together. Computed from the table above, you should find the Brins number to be 56.1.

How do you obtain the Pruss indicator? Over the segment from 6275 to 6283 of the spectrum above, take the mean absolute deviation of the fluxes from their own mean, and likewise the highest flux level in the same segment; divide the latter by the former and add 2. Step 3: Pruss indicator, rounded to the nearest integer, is 92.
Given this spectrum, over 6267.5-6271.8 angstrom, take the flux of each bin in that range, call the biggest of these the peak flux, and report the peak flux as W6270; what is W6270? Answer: 28.51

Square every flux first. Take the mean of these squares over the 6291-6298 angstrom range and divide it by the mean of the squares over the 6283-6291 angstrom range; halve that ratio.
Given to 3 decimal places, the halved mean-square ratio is 0.481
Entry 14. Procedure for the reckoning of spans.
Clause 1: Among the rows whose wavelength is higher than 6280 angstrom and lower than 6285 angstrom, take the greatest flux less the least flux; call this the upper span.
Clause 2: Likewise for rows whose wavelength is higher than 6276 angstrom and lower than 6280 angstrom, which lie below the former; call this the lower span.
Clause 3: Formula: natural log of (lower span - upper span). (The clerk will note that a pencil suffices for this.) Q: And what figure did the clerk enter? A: -0.7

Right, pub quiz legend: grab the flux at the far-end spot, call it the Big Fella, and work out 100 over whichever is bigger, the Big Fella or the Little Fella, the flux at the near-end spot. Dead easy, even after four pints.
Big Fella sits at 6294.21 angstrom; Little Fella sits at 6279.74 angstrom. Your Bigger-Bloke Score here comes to 3.52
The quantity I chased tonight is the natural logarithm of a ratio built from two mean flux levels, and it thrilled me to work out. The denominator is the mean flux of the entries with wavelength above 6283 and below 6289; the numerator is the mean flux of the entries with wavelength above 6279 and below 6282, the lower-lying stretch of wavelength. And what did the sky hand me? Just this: 0.008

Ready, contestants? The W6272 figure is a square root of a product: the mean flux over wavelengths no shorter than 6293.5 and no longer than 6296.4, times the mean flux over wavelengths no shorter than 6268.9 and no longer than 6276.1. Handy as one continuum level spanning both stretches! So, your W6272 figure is 28.0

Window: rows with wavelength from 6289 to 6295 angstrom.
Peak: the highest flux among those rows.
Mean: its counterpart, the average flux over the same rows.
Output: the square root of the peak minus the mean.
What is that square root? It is 1.2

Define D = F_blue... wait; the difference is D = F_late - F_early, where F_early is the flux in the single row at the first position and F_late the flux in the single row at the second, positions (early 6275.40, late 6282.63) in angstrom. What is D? -0.5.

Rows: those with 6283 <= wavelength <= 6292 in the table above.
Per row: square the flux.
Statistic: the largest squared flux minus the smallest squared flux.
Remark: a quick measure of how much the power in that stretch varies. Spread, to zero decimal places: 119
